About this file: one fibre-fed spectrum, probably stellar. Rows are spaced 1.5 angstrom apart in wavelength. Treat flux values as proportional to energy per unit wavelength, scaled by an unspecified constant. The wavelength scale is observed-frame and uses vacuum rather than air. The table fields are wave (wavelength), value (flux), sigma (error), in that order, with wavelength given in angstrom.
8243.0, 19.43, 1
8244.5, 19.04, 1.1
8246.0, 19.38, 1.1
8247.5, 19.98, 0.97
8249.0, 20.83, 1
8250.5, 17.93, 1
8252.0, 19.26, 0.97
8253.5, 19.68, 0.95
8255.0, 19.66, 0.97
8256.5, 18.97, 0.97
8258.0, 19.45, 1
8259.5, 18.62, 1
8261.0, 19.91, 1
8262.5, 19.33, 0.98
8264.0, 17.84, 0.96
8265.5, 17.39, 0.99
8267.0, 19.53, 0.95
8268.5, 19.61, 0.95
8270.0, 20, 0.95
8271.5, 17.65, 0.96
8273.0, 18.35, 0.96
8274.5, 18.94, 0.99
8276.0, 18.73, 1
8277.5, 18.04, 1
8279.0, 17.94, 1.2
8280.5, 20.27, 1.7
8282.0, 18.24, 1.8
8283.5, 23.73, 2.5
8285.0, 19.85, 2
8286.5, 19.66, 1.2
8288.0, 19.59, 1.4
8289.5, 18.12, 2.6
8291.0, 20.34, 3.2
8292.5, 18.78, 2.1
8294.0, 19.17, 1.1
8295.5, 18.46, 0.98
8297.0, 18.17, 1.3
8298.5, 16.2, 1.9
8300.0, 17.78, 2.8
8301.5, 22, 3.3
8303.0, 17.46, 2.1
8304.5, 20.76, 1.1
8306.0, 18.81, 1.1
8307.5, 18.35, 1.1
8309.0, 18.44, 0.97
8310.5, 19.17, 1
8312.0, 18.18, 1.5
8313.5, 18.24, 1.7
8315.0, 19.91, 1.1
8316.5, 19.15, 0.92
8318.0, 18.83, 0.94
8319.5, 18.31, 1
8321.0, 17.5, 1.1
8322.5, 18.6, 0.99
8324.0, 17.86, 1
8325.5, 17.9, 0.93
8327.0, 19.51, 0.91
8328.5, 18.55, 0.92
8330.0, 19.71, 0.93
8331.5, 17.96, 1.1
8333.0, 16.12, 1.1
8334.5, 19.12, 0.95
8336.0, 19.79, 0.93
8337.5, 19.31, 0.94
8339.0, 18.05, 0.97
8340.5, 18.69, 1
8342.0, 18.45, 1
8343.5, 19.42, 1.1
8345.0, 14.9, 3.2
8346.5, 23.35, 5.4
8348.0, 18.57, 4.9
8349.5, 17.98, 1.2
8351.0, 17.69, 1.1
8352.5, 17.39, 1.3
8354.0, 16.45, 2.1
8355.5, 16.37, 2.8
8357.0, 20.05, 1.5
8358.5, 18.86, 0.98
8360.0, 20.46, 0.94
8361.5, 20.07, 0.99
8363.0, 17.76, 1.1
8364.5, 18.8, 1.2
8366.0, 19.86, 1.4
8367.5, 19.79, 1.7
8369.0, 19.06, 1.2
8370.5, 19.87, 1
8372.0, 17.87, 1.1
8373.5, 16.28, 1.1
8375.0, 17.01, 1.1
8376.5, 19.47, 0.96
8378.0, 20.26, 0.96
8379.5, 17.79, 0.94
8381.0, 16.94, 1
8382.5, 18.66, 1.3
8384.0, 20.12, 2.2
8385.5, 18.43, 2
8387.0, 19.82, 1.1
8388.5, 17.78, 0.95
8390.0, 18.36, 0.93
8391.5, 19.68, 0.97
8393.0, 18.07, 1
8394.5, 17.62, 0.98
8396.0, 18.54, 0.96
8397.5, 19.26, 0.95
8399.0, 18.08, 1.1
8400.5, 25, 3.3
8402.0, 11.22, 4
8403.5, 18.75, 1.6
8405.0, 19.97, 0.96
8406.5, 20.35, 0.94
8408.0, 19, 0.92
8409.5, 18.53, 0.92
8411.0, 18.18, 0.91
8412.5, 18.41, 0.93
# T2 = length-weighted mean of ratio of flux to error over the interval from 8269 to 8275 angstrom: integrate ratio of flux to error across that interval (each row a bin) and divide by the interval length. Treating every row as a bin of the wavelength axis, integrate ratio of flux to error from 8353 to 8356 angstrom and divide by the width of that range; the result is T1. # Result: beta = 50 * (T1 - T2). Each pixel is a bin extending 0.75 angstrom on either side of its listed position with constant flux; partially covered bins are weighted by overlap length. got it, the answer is -601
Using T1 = 7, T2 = 19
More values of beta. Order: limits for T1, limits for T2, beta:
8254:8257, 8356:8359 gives 241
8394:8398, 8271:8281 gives 96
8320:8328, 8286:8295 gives 347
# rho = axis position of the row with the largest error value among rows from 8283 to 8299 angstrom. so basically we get 8291.0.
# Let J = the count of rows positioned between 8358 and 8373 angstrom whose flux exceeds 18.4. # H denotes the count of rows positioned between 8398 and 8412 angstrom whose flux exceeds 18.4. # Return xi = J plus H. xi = 14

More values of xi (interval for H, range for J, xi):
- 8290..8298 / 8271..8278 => 6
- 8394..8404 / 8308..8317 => 8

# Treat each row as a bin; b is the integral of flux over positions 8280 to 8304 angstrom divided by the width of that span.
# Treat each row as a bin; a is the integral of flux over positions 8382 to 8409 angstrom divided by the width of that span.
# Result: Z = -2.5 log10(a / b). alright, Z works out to 0.02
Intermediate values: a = 18.8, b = 19.2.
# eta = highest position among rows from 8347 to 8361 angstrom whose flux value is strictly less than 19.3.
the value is 8358.5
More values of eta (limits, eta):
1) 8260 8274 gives 8273.0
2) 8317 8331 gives 8328.5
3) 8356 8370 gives 8369.0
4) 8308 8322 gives 8321.0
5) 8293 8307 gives 8306.0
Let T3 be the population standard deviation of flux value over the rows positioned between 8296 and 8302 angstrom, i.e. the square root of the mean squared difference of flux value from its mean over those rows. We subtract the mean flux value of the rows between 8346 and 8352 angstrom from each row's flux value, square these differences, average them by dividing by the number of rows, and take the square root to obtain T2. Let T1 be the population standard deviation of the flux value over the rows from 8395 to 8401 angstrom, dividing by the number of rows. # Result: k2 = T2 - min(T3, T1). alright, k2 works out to 0.17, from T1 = 2.79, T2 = 2.3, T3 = 2.13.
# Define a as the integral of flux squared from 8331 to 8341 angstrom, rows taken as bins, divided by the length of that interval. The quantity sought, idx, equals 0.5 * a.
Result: 171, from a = 341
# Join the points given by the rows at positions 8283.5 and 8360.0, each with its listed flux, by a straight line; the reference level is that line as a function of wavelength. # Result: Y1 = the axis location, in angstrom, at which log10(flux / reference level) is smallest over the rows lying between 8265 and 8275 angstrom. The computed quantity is 8265.5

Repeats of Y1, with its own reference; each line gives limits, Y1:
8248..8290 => 8265.5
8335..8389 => 8345.0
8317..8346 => 8345.0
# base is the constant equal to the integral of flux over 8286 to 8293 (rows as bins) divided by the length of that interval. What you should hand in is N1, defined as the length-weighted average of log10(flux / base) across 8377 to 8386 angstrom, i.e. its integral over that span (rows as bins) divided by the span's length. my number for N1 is -0.014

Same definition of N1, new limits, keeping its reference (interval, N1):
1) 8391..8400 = -0.015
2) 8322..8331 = -0.015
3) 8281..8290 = 0.012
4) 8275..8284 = -0.001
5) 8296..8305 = -0.017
